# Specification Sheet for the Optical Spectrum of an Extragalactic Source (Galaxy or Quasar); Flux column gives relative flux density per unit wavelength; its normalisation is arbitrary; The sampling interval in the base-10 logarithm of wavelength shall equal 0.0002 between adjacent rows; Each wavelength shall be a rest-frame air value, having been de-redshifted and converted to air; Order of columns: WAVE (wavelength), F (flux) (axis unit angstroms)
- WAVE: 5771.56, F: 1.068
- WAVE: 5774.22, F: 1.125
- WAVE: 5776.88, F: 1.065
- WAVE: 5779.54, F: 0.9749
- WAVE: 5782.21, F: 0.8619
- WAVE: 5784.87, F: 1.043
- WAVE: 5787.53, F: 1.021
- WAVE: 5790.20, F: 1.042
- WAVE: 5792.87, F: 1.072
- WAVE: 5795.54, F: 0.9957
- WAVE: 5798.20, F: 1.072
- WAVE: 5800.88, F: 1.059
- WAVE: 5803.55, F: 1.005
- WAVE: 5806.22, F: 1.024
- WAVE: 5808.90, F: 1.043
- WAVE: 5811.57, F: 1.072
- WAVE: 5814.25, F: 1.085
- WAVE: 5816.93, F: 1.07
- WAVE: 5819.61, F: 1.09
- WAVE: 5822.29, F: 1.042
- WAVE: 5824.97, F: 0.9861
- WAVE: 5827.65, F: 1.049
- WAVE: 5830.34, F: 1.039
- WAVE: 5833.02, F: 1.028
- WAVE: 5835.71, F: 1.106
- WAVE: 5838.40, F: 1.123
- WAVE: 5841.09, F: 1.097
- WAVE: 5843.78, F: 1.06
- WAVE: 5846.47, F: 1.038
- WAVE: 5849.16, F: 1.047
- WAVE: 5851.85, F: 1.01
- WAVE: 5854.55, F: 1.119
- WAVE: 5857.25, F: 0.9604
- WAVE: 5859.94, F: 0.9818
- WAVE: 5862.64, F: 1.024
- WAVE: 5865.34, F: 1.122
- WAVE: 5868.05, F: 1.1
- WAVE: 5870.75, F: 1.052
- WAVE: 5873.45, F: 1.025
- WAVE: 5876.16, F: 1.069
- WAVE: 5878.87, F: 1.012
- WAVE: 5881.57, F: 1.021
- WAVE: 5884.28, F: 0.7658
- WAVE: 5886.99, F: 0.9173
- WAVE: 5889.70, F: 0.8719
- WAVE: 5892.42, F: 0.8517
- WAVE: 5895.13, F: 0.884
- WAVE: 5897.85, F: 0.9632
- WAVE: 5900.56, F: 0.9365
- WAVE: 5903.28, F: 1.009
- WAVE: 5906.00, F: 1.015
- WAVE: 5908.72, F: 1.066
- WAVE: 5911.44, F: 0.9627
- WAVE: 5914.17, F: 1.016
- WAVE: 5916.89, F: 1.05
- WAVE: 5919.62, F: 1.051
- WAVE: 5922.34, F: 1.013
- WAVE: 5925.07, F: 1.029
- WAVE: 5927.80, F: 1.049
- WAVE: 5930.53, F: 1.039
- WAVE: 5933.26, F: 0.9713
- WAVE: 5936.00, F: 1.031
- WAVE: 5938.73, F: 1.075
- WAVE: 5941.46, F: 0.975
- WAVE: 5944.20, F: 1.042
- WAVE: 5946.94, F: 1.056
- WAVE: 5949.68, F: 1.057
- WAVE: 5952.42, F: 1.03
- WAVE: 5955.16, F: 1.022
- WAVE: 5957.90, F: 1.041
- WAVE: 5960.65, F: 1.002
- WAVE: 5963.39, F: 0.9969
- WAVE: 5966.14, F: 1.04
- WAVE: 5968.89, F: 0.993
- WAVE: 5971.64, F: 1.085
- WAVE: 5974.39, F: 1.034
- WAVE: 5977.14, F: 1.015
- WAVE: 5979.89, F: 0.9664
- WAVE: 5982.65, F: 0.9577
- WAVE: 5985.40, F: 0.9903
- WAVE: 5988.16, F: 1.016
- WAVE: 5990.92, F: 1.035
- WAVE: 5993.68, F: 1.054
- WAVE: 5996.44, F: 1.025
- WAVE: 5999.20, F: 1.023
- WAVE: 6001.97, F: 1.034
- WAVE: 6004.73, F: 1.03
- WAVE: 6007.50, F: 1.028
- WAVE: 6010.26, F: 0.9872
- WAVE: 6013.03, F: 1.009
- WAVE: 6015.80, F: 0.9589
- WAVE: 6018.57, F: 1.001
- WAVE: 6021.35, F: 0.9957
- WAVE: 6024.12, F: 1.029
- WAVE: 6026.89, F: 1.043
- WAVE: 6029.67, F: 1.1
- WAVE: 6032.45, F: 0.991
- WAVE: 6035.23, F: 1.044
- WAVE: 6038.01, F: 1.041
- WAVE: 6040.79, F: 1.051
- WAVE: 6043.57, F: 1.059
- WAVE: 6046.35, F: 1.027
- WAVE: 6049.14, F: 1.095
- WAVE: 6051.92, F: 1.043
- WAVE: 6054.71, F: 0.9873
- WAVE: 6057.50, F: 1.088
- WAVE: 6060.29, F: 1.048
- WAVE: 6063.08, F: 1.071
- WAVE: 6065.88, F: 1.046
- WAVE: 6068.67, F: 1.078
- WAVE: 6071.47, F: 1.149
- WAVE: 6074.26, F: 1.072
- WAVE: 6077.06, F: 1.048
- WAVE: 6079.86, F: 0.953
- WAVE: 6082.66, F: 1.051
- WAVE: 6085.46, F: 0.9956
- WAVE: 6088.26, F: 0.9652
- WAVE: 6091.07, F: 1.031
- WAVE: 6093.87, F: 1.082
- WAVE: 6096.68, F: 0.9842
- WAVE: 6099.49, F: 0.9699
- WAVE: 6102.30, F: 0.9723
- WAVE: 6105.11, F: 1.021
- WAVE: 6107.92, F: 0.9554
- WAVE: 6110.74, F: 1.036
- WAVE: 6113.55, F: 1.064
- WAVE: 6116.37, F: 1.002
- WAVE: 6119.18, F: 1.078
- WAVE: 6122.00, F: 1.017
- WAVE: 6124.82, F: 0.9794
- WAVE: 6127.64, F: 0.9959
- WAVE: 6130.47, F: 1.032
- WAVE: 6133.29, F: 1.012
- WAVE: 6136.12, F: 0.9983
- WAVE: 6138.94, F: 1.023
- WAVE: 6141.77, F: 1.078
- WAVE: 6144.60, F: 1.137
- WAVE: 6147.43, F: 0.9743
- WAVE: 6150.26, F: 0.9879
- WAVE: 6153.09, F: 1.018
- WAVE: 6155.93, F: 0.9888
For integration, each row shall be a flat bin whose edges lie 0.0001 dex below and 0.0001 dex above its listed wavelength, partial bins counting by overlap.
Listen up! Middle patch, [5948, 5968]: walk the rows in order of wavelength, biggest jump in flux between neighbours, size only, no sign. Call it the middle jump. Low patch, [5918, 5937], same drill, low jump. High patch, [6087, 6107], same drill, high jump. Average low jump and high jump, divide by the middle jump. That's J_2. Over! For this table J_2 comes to 1.9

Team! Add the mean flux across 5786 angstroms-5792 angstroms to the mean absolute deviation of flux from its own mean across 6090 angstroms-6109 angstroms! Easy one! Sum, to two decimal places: 1.07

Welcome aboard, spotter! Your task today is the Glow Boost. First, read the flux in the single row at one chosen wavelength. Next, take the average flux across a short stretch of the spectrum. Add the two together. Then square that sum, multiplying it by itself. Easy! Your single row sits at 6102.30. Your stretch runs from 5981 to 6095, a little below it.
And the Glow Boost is 4.02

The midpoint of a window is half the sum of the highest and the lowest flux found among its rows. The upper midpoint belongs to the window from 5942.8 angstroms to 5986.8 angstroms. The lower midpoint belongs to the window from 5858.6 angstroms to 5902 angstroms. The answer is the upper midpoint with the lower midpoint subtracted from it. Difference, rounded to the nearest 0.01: 0.08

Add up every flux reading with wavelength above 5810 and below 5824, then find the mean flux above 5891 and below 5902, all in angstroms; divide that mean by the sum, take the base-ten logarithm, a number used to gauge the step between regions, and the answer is -0.77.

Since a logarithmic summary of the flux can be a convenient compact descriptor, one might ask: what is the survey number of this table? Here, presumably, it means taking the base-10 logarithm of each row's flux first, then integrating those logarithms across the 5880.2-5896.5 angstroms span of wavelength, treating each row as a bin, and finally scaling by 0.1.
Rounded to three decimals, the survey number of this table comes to -0.089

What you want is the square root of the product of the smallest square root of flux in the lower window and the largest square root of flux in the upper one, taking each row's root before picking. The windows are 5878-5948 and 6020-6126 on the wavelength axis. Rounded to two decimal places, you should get 0.97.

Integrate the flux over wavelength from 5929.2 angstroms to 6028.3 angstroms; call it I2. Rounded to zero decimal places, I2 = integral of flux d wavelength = 101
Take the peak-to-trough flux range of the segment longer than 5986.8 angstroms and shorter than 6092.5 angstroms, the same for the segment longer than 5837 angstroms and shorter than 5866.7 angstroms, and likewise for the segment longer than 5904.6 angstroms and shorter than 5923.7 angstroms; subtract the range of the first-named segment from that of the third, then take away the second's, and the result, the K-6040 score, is -0.26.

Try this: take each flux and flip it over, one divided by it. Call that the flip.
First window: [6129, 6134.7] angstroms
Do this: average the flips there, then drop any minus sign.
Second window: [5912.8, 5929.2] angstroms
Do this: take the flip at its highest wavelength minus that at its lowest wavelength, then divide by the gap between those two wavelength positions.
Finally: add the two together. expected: 0.98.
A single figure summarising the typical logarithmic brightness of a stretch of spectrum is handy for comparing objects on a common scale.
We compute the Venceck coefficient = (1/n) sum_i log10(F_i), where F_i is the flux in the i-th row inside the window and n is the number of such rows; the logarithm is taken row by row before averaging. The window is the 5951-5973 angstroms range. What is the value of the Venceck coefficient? 0.0111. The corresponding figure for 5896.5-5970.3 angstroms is 0.0082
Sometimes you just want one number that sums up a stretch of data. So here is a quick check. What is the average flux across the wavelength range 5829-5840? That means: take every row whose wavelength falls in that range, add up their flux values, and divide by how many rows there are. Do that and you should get 1.07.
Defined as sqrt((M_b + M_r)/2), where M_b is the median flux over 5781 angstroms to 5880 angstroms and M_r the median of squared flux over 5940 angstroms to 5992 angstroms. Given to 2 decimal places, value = 1.02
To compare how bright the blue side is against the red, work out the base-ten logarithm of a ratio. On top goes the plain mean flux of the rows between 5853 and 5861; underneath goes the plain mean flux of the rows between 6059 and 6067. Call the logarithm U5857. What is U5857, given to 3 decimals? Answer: -0.014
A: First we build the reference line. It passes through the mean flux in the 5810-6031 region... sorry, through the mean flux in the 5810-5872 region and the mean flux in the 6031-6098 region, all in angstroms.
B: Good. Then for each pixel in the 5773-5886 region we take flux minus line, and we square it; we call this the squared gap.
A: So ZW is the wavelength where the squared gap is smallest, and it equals 5800.88 angstroms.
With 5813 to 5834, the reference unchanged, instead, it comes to 5827.65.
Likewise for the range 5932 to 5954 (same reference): 5946.94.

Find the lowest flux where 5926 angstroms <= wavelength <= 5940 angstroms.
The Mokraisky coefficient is 0.9713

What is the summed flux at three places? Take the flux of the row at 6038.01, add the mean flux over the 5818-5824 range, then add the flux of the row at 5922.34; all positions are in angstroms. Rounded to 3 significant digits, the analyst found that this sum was 3.12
